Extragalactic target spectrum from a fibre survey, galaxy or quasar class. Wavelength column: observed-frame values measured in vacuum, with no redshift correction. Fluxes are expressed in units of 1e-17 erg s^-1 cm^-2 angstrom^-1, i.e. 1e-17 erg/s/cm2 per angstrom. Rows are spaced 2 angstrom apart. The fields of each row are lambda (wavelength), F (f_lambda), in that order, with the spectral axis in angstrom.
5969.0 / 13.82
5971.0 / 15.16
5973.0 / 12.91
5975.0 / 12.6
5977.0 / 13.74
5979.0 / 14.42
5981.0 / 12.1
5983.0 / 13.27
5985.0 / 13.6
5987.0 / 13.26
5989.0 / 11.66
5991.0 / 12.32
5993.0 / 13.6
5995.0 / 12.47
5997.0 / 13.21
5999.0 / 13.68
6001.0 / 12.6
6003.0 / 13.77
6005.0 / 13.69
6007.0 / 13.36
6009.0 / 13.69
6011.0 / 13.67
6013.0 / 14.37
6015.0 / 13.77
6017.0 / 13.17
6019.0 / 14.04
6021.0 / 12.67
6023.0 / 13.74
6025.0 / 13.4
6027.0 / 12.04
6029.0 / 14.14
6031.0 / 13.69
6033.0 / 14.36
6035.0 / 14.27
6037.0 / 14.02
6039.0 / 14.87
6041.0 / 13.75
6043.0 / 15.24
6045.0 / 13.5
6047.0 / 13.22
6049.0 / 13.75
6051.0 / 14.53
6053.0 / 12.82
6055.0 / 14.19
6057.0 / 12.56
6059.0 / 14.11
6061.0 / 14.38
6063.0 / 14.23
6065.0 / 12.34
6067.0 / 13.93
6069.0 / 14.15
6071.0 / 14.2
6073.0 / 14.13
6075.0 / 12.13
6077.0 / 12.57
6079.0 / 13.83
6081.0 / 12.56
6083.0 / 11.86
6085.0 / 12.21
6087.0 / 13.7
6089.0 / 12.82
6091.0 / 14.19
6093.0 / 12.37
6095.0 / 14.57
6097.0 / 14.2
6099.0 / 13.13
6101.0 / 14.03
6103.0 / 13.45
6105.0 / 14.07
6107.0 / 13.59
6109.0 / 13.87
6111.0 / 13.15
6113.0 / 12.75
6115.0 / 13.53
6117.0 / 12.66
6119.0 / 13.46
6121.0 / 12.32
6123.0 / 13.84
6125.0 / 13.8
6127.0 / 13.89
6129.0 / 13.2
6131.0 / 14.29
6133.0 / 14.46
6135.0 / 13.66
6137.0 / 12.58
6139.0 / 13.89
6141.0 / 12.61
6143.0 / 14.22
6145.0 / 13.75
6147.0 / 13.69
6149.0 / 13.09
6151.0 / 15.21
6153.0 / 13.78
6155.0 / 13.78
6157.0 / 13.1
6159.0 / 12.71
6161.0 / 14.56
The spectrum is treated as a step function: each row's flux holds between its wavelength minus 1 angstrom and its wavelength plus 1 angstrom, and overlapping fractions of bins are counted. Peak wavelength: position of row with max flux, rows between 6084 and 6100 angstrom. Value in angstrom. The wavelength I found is 6095.0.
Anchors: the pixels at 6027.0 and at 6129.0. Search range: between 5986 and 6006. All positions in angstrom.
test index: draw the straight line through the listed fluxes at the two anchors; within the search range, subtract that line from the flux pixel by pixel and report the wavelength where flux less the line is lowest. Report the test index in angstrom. 5989.0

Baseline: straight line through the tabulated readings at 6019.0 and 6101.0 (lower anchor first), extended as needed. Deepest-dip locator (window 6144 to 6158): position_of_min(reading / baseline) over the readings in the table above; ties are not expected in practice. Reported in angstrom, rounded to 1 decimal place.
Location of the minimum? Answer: 6149.0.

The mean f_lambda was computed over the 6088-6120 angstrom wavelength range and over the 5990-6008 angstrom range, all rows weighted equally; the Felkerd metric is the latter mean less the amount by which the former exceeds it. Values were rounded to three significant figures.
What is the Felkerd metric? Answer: 12.9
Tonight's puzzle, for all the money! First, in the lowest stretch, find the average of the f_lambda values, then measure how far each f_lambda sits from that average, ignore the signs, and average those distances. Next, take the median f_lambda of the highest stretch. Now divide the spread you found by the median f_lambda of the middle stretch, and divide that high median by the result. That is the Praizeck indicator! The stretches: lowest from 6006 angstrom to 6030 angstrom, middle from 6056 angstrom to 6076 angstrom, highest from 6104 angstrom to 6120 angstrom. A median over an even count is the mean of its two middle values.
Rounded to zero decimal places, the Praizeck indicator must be 396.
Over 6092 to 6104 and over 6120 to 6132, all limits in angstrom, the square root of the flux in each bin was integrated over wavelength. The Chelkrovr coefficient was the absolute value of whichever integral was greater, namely 44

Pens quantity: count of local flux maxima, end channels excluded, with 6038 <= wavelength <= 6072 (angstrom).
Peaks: 4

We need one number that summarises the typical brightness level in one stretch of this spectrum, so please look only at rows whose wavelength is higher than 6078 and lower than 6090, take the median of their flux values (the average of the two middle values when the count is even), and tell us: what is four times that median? 50.8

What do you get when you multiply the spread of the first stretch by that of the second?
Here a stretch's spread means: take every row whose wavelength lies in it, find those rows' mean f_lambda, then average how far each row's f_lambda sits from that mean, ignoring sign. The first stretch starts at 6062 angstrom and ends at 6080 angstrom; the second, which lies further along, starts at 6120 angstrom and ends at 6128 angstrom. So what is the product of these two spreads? 0.44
